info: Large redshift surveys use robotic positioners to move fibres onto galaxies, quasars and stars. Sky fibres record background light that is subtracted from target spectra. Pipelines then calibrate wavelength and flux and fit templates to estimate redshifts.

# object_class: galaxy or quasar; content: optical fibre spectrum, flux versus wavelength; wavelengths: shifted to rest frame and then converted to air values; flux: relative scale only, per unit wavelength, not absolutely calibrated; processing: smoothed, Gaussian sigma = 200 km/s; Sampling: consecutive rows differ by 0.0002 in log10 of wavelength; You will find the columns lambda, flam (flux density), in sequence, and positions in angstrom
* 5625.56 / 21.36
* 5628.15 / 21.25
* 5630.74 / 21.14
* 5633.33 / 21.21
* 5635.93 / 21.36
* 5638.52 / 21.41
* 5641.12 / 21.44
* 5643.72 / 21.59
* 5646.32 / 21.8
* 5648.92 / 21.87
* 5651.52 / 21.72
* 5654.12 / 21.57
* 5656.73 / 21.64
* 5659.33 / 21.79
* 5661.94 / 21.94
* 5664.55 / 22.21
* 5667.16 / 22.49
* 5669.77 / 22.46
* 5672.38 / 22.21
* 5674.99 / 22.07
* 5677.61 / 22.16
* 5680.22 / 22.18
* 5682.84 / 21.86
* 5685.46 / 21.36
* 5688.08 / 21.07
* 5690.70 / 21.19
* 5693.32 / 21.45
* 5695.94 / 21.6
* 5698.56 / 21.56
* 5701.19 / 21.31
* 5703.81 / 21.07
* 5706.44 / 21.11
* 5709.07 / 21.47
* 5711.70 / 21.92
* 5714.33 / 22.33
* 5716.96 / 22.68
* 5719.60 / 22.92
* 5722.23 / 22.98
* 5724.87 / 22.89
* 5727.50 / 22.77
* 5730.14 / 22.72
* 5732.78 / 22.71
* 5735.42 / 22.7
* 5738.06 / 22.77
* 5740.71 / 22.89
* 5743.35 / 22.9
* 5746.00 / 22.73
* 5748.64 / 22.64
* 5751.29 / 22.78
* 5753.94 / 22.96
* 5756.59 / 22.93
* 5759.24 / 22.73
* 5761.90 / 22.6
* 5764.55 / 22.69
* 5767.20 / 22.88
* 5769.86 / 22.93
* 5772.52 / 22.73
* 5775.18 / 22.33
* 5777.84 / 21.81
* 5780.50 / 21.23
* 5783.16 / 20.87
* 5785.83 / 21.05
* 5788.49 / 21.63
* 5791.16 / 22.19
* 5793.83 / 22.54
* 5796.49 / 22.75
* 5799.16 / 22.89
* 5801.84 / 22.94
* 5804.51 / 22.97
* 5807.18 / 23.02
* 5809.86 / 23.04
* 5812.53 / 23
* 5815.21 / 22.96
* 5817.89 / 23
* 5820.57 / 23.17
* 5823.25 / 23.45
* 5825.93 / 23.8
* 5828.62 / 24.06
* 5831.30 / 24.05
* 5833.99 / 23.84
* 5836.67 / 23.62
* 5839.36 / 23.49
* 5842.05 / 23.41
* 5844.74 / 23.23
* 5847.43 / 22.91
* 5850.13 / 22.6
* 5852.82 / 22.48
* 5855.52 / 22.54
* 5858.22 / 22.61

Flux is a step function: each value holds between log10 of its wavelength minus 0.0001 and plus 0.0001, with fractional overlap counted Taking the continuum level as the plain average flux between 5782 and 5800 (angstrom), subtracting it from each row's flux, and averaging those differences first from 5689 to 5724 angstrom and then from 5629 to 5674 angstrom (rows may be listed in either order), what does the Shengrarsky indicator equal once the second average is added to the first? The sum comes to -0.4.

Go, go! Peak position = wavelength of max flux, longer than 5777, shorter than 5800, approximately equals 5799.16 angstrom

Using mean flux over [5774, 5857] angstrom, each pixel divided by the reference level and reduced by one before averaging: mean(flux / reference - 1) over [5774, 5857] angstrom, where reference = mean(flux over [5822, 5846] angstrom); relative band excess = -0.036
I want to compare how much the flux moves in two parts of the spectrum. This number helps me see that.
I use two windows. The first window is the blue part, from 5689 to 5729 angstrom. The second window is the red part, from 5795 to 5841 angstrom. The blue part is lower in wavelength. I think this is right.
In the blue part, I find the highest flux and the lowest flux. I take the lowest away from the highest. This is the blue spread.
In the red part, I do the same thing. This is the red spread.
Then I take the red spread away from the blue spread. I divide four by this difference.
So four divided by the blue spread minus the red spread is 6.7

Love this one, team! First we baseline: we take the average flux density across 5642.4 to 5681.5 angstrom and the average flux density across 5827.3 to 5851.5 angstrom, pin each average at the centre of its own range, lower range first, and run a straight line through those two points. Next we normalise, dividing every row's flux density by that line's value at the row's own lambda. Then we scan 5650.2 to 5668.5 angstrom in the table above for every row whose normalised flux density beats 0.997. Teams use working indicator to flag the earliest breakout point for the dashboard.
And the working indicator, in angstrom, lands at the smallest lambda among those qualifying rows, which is 5661.94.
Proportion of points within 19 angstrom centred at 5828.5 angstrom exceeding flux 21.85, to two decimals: 1.00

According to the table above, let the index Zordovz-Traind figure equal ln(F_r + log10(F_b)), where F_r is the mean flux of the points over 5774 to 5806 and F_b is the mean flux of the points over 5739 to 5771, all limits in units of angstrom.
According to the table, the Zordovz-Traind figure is 3.155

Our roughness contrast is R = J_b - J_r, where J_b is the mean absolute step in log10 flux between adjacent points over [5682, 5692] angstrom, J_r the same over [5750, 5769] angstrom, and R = 0.0035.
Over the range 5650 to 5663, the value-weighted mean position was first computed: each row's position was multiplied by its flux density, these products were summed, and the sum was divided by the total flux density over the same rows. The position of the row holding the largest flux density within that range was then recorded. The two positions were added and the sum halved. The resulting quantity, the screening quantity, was 5659.3 angstrom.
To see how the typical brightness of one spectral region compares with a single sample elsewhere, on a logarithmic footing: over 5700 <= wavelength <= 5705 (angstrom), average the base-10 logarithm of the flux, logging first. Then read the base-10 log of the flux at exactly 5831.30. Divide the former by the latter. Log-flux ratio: 0.96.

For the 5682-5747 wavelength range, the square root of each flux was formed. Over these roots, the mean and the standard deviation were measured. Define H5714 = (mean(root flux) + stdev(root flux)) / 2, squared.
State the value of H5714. 5.71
